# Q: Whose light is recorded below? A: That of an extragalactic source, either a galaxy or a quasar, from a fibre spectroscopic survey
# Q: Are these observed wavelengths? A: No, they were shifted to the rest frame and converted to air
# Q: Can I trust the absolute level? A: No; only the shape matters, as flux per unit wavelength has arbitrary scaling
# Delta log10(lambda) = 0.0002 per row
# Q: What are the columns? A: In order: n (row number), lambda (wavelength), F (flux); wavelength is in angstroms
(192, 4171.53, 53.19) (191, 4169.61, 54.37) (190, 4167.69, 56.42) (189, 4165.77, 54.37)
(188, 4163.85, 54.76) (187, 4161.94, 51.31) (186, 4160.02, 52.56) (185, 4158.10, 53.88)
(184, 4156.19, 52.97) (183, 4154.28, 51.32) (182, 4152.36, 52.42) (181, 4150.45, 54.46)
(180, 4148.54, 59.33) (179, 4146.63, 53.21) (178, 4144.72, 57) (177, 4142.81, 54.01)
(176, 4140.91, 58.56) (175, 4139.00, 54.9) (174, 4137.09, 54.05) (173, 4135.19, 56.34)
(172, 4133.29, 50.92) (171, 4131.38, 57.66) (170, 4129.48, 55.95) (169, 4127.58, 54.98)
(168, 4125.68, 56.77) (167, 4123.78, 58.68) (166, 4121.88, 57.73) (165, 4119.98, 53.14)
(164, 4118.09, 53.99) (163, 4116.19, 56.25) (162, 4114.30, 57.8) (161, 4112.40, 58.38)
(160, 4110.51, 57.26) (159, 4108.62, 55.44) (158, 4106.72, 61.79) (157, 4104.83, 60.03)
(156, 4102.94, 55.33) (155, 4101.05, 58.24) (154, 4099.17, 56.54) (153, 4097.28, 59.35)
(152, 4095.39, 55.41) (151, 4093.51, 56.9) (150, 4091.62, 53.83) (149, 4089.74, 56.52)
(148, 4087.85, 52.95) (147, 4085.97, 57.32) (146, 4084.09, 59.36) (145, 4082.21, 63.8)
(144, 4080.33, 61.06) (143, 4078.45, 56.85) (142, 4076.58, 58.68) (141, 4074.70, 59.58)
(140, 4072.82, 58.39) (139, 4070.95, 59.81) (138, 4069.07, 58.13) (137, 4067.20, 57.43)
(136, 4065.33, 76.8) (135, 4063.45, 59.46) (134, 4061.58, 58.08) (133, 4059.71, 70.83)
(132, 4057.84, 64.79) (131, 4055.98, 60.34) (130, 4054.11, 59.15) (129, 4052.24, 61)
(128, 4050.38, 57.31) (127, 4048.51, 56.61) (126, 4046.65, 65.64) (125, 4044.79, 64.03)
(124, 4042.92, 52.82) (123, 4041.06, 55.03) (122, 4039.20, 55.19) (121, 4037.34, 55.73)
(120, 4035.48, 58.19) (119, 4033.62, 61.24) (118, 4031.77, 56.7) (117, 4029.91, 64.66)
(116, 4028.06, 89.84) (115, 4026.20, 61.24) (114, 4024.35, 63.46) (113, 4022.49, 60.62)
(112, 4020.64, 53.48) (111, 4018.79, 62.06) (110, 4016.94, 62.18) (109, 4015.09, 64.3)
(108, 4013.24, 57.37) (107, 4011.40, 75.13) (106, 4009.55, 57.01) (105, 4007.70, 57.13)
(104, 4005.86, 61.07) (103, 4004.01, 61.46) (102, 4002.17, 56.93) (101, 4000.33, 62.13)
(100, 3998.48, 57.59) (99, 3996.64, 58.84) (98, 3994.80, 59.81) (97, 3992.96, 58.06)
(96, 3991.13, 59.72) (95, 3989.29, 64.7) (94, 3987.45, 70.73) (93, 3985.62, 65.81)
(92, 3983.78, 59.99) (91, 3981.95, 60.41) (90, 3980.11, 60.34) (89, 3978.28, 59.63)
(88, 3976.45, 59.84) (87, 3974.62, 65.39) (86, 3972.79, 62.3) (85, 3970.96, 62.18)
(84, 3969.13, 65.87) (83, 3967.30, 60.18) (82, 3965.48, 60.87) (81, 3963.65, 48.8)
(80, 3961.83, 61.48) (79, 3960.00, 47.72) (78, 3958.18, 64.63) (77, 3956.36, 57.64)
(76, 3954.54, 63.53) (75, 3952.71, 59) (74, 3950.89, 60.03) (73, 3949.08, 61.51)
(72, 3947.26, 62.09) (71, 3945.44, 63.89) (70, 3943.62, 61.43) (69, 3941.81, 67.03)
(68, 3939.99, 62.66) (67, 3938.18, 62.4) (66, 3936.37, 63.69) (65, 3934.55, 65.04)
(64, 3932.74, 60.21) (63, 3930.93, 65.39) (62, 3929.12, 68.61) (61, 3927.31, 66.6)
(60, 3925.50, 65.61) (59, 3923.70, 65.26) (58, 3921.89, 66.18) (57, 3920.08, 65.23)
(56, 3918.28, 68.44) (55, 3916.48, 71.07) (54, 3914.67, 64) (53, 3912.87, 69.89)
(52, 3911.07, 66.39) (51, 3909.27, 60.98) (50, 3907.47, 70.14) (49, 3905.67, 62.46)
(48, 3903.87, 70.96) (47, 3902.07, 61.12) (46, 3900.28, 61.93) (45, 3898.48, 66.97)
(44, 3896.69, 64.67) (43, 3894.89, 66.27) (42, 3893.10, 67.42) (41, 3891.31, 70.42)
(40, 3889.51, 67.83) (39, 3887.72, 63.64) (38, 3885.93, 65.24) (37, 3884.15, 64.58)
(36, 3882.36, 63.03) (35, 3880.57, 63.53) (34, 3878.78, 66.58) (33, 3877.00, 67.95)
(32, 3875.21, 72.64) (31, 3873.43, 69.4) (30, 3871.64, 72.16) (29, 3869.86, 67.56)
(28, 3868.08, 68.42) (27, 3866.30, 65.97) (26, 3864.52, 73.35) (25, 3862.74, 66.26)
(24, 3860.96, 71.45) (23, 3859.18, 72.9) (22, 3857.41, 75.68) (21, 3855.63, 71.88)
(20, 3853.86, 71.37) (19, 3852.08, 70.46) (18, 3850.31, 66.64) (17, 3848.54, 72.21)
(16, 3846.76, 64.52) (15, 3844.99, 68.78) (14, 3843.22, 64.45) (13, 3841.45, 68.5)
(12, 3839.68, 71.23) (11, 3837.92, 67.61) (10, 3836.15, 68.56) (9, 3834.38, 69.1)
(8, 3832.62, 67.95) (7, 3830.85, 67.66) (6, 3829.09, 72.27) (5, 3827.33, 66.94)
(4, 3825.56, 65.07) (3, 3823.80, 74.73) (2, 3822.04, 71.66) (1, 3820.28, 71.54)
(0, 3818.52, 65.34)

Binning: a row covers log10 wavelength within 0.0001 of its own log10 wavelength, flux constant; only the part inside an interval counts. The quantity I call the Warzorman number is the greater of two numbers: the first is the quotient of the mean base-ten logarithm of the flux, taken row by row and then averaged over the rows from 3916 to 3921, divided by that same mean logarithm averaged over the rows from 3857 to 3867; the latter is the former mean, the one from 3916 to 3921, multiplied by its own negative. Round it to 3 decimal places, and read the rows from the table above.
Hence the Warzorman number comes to 0.991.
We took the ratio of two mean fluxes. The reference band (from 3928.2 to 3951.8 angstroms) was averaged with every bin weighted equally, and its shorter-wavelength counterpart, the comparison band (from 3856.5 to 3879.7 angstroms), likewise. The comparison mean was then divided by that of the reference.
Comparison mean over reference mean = 1.10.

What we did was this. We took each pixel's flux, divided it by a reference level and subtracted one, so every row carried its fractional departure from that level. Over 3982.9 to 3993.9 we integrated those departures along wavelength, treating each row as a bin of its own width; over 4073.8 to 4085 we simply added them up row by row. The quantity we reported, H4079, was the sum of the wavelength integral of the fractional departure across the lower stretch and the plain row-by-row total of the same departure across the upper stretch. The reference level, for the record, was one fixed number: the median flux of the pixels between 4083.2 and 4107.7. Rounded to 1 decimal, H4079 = 1.5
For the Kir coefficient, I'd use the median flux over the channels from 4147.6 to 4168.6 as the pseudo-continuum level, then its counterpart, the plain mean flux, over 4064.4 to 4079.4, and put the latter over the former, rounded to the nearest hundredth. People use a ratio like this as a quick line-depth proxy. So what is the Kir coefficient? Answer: 1.13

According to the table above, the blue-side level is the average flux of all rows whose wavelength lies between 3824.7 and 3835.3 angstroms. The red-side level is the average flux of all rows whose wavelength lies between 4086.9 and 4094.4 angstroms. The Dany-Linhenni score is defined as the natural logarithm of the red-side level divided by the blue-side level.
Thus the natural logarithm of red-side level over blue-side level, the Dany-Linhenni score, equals -0.214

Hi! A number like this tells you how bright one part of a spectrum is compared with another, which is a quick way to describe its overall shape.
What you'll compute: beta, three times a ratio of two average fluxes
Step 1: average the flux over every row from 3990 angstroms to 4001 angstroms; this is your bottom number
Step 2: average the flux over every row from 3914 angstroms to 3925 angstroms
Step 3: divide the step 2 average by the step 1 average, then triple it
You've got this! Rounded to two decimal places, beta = 3.37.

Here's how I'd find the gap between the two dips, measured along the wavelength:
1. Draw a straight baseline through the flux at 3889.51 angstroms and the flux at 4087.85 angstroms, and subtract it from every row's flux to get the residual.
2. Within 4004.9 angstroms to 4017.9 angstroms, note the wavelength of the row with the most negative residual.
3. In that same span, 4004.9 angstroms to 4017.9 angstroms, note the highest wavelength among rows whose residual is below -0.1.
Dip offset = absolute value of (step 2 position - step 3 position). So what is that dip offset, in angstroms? 5.5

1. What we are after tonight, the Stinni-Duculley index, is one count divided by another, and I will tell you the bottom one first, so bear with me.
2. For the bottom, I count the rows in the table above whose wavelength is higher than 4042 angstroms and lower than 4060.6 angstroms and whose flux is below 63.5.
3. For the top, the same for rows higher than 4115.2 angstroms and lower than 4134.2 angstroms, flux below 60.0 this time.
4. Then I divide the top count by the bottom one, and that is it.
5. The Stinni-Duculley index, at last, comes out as 1.7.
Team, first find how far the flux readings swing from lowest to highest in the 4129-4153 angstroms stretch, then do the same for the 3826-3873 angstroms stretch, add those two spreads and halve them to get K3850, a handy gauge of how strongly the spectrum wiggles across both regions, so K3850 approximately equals 9.8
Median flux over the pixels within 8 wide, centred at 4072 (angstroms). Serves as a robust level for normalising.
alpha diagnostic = 59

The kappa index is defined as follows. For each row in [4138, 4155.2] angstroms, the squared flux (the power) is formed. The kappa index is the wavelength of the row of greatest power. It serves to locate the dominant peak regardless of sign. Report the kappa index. 4148.54 angstroms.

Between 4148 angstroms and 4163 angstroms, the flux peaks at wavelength 4148.54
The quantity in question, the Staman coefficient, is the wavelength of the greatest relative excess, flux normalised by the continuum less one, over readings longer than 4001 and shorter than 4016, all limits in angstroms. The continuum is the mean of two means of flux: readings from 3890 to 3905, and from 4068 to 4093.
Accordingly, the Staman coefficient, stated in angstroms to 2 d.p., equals 4011.40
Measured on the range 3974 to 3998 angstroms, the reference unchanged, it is 3987.45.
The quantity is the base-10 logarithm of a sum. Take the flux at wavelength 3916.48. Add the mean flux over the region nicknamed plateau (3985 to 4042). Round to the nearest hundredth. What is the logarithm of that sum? 2.12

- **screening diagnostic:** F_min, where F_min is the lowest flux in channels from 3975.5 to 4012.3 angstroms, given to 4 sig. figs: 56.93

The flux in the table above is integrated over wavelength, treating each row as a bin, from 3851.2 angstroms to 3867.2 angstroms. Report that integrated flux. 1136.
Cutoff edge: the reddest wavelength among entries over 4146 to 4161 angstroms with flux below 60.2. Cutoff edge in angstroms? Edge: 4160.02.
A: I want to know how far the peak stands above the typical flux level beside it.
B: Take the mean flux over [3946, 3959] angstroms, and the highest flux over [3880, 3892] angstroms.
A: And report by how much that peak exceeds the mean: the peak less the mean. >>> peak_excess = 9.2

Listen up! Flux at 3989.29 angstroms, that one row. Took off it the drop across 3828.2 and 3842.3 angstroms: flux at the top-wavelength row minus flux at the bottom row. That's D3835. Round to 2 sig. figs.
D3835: 68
